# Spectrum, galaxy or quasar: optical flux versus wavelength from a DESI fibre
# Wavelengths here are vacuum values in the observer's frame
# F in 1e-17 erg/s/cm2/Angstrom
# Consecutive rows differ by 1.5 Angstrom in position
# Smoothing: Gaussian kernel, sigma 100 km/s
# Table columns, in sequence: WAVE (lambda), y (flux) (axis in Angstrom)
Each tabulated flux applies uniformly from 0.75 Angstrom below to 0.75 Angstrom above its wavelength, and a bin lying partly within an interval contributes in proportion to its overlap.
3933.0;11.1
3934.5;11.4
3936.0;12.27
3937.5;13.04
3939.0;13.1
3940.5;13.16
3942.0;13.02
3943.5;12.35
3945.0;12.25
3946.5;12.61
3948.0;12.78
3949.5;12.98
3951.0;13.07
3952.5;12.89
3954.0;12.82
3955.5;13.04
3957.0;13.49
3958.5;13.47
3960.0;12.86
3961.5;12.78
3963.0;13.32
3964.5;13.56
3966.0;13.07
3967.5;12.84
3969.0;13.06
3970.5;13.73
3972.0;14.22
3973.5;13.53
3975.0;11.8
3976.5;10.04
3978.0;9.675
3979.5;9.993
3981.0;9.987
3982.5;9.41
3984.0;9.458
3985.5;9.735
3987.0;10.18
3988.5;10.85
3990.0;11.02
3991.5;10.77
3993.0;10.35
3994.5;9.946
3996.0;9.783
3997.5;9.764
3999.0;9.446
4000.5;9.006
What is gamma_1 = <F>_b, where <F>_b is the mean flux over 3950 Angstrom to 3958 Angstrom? 13.1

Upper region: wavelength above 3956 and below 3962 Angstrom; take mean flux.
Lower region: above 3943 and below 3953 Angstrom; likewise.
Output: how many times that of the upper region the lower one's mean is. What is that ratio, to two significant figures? 0.97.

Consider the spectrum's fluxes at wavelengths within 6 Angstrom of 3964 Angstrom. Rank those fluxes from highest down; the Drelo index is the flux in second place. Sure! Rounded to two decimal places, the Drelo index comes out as 13.47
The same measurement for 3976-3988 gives 10.04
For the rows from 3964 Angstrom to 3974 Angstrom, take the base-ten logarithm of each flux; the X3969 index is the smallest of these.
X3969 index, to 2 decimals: 1.11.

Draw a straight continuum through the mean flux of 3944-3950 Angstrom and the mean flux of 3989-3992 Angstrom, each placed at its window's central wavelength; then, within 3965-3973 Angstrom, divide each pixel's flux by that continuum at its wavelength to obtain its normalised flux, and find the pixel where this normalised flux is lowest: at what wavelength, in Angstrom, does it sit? 3967.5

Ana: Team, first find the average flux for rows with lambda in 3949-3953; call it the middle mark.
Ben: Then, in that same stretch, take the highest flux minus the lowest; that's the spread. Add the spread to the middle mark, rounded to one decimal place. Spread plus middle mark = 13.2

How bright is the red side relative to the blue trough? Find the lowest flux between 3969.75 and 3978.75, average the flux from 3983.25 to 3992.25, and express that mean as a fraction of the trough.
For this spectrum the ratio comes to 1.07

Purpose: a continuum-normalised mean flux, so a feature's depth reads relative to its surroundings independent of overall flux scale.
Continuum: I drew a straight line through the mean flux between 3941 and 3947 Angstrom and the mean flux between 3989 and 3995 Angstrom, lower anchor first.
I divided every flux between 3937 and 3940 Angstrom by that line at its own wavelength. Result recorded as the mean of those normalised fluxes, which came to 1.02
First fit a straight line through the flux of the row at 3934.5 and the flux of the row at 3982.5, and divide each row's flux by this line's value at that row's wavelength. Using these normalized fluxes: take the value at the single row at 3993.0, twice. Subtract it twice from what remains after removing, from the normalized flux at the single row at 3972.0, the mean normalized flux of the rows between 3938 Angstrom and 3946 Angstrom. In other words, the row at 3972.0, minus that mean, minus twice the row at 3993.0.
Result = -2.01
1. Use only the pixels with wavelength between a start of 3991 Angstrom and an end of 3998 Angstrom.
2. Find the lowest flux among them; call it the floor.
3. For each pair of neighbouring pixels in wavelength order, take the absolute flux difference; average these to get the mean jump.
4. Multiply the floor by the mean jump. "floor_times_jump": 2.5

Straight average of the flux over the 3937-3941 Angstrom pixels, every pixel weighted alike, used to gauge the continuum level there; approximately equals 13.1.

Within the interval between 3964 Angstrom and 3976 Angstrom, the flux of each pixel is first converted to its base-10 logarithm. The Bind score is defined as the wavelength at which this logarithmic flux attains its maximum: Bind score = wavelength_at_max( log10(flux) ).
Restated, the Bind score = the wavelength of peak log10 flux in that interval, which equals 3972.0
